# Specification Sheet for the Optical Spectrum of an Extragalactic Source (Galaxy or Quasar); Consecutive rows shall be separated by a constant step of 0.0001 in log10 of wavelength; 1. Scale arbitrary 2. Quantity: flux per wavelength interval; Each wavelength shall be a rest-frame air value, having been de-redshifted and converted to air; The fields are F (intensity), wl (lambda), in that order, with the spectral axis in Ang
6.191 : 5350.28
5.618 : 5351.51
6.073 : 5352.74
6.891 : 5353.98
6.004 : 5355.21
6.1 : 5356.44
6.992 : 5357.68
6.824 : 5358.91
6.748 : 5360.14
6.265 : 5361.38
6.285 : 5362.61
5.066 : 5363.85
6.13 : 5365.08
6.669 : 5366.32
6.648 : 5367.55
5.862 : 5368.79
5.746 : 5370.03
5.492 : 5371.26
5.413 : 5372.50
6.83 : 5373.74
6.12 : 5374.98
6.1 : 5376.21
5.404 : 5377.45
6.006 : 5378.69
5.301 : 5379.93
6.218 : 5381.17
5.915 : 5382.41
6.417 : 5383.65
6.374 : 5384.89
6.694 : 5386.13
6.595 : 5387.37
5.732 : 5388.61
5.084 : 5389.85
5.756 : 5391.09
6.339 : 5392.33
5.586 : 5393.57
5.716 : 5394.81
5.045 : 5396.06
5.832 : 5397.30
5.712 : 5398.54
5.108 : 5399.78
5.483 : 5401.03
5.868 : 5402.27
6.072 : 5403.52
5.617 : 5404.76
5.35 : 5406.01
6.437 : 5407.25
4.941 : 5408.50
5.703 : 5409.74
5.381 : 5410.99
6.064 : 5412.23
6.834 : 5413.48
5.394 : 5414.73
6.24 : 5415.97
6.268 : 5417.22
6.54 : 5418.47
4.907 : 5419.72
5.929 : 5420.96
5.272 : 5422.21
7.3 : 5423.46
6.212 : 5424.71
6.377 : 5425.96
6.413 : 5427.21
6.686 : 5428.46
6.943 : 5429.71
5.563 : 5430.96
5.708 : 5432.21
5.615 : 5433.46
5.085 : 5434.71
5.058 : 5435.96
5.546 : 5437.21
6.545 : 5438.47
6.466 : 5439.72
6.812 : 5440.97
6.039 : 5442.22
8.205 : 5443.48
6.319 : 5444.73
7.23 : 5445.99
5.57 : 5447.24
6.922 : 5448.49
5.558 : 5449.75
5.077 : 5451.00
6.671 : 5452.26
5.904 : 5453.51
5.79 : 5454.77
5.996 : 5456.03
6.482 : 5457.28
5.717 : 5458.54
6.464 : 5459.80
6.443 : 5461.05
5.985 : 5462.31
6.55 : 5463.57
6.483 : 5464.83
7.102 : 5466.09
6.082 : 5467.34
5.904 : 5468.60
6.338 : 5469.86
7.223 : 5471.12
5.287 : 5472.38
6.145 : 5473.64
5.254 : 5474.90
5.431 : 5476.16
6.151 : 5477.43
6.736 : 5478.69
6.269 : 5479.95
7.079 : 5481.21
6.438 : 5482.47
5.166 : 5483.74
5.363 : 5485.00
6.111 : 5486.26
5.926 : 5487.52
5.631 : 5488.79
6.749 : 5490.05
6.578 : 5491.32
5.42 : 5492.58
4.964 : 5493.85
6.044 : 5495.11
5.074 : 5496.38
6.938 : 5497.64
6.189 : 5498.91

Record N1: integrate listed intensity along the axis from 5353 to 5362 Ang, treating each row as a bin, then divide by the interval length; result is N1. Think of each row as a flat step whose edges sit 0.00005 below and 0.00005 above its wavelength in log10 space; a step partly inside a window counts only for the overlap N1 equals 6.53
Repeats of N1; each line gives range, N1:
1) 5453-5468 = 6.25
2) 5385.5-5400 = 5.79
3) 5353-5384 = 6.13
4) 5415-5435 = 6.07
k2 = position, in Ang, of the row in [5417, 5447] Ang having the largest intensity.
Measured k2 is 5443.48 Ang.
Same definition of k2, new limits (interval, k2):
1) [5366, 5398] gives 5373.74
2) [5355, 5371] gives 5357.68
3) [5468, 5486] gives 5471.12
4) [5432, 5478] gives 5443.48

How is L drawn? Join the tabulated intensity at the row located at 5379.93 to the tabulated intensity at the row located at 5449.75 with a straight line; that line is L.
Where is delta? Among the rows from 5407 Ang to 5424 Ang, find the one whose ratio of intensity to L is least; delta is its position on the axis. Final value 5419.72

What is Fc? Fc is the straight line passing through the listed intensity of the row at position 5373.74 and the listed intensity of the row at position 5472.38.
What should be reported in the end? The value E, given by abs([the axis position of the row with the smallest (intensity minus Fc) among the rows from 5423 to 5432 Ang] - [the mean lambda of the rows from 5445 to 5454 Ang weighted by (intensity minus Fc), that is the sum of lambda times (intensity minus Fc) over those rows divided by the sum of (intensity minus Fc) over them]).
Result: 17.7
